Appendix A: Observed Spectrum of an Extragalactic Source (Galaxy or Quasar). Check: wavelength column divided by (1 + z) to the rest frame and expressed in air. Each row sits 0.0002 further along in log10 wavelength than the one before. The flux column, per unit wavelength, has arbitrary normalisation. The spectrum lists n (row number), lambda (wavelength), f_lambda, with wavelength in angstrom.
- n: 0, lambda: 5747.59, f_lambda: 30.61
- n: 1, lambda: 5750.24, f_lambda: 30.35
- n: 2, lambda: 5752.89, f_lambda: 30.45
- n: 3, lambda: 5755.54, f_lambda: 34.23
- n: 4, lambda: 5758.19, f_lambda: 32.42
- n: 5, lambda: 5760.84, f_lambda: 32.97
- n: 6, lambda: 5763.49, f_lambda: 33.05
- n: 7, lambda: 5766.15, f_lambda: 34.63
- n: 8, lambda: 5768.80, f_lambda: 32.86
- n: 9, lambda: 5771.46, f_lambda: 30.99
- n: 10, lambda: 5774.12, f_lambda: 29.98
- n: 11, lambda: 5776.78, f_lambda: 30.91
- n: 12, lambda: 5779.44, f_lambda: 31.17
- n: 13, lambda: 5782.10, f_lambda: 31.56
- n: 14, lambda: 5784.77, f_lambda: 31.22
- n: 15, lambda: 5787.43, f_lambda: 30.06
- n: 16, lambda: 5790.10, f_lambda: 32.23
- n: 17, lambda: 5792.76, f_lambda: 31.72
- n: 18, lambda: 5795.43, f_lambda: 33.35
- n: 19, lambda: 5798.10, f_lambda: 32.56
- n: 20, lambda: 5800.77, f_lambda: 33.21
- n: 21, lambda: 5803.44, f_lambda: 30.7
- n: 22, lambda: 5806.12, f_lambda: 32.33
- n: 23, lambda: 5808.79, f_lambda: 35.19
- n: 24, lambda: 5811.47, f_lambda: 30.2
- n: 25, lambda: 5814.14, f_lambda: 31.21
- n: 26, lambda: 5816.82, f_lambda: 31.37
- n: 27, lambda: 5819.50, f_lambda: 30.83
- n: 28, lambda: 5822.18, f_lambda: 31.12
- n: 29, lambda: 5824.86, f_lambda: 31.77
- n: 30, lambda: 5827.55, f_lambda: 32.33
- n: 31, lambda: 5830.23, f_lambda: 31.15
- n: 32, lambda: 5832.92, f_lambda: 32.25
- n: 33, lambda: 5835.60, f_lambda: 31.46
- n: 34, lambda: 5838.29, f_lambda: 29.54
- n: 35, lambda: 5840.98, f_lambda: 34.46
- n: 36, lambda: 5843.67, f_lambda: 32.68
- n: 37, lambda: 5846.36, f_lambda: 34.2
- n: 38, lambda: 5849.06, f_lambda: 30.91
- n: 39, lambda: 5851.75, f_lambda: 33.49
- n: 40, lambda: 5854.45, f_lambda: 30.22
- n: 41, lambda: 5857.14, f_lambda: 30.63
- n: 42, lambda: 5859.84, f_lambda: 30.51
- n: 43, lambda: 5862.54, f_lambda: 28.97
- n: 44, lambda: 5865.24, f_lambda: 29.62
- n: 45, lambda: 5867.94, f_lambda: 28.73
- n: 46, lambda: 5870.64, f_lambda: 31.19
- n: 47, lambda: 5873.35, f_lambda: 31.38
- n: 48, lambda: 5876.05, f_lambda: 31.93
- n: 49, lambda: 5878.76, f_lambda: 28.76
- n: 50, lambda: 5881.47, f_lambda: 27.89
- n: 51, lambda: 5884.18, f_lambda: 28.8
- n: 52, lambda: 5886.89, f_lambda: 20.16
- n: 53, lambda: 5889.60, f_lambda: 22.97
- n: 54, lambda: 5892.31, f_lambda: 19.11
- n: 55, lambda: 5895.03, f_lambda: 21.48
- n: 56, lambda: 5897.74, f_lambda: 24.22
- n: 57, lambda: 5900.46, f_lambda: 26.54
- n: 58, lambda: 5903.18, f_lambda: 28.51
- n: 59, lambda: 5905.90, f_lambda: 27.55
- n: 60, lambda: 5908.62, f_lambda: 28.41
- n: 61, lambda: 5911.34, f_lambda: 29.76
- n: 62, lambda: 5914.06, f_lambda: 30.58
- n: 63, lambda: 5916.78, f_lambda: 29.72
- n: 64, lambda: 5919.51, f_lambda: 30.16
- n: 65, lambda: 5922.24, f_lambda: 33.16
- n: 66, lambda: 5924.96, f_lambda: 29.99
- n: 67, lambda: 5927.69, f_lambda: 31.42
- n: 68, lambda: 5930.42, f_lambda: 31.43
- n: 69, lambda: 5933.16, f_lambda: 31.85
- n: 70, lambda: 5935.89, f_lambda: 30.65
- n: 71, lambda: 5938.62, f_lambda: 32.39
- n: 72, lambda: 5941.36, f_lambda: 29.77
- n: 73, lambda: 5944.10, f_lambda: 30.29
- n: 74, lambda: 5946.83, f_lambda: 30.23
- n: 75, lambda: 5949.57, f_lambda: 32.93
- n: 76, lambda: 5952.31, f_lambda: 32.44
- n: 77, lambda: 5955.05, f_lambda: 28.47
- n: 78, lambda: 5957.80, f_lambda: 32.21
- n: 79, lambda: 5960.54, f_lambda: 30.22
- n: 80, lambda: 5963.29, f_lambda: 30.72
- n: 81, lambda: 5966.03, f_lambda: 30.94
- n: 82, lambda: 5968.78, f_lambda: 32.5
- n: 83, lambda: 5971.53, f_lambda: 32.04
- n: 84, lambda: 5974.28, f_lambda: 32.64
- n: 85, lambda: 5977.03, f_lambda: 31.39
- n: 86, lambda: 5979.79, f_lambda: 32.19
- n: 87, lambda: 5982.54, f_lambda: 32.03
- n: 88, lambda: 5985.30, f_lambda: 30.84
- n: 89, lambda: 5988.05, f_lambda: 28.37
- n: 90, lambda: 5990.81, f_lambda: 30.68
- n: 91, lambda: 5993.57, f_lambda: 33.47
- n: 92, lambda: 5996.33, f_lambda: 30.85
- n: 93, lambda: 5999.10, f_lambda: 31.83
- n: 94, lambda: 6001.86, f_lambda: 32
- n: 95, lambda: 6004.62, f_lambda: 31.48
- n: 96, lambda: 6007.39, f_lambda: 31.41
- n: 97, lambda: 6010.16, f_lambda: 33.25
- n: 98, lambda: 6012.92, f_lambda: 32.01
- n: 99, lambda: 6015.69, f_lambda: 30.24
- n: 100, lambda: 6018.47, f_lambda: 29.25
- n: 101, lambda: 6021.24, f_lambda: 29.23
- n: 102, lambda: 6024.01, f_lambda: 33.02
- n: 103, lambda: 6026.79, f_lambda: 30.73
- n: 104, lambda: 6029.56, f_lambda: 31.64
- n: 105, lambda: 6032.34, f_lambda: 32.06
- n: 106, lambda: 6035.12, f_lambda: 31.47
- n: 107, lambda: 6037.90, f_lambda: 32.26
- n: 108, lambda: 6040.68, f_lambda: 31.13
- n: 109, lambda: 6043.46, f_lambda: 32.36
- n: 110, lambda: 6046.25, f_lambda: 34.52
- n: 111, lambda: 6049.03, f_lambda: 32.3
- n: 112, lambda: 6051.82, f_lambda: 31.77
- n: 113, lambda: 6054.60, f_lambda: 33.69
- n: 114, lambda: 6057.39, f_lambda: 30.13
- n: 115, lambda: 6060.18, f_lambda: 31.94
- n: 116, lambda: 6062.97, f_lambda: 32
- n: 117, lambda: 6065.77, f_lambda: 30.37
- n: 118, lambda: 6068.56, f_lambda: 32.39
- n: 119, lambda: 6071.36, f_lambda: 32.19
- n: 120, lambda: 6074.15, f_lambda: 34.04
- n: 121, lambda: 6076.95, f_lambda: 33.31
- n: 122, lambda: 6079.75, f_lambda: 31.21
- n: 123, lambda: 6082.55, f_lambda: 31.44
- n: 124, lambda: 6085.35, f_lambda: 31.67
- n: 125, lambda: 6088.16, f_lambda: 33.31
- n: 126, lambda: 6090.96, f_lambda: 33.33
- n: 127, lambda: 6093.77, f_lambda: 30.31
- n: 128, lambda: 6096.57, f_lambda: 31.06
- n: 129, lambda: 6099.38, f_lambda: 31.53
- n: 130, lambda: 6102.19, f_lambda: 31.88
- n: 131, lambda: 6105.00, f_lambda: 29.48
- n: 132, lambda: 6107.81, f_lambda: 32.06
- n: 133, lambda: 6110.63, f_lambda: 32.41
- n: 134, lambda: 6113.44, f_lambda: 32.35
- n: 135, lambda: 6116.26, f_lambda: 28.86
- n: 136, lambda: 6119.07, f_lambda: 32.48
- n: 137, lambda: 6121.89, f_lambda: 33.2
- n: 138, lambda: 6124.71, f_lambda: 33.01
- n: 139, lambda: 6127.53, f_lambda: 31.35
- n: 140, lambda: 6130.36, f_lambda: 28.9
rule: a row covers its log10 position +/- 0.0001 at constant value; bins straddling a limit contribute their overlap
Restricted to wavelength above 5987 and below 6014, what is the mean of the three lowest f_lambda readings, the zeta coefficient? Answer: 30.0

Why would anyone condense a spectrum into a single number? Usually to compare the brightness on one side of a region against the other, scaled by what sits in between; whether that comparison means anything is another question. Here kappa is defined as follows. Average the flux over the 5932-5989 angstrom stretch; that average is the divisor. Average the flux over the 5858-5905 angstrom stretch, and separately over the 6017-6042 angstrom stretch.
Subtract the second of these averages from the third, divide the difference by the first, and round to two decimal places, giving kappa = 0.13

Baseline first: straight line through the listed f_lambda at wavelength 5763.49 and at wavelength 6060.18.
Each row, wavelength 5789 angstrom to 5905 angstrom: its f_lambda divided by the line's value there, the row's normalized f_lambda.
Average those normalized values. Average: 0.917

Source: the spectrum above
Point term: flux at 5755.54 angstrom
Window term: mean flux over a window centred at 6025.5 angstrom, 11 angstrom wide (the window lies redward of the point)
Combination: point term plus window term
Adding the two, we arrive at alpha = 65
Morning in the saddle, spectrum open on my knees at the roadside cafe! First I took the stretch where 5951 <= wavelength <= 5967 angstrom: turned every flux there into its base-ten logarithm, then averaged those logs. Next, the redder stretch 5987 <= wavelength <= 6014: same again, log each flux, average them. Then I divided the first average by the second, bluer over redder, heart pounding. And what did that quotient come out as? 0.993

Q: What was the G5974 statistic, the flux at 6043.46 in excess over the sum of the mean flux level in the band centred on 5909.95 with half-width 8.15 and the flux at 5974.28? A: -29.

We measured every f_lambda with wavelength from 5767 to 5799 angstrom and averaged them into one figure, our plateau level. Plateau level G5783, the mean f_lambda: 31.6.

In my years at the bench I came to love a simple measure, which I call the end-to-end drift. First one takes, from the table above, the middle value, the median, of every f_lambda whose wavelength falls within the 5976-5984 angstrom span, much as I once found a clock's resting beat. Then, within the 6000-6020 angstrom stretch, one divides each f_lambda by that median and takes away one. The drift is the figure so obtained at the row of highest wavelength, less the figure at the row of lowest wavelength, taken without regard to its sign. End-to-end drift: 0.086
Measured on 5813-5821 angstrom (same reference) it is 0.012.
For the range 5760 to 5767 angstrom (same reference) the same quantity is 0.052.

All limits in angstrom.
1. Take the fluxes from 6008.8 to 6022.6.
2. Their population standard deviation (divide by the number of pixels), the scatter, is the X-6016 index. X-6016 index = 1.6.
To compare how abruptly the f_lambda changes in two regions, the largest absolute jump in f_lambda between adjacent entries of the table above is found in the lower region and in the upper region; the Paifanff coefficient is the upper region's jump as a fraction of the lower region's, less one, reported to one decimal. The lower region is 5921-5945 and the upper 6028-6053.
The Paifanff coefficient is -0.3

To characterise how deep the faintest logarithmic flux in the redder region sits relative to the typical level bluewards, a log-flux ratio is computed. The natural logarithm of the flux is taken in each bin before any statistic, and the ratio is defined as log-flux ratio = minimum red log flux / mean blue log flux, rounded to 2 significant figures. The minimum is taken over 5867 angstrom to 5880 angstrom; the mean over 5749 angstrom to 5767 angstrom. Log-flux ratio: 0.96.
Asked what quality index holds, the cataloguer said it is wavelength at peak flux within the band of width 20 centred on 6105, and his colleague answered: 6110.63 angstrom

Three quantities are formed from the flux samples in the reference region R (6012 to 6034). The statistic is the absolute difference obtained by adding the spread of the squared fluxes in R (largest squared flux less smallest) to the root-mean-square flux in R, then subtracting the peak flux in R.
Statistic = 234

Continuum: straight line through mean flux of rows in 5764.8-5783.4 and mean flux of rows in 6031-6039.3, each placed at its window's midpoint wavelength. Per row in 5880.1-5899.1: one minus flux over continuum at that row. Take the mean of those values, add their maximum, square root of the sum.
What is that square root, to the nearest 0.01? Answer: 0.81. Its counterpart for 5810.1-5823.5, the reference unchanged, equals 0.27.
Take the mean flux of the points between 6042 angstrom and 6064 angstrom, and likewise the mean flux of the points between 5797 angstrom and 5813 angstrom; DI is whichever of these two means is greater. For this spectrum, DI 32.4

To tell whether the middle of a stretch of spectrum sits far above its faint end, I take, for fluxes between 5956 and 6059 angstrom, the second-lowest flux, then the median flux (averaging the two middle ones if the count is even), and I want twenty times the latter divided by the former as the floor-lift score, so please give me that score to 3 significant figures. 21.7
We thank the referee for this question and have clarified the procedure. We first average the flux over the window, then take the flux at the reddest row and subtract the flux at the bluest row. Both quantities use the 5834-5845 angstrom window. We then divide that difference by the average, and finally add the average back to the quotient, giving 32.1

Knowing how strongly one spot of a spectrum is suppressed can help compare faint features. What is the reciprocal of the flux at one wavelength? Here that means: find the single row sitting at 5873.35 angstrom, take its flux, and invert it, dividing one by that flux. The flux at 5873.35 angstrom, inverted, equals 0.0319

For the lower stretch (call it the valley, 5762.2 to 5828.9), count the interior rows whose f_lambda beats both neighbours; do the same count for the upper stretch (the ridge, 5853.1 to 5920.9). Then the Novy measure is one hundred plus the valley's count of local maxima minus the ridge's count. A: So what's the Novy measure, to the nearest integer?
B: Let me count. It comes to 100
